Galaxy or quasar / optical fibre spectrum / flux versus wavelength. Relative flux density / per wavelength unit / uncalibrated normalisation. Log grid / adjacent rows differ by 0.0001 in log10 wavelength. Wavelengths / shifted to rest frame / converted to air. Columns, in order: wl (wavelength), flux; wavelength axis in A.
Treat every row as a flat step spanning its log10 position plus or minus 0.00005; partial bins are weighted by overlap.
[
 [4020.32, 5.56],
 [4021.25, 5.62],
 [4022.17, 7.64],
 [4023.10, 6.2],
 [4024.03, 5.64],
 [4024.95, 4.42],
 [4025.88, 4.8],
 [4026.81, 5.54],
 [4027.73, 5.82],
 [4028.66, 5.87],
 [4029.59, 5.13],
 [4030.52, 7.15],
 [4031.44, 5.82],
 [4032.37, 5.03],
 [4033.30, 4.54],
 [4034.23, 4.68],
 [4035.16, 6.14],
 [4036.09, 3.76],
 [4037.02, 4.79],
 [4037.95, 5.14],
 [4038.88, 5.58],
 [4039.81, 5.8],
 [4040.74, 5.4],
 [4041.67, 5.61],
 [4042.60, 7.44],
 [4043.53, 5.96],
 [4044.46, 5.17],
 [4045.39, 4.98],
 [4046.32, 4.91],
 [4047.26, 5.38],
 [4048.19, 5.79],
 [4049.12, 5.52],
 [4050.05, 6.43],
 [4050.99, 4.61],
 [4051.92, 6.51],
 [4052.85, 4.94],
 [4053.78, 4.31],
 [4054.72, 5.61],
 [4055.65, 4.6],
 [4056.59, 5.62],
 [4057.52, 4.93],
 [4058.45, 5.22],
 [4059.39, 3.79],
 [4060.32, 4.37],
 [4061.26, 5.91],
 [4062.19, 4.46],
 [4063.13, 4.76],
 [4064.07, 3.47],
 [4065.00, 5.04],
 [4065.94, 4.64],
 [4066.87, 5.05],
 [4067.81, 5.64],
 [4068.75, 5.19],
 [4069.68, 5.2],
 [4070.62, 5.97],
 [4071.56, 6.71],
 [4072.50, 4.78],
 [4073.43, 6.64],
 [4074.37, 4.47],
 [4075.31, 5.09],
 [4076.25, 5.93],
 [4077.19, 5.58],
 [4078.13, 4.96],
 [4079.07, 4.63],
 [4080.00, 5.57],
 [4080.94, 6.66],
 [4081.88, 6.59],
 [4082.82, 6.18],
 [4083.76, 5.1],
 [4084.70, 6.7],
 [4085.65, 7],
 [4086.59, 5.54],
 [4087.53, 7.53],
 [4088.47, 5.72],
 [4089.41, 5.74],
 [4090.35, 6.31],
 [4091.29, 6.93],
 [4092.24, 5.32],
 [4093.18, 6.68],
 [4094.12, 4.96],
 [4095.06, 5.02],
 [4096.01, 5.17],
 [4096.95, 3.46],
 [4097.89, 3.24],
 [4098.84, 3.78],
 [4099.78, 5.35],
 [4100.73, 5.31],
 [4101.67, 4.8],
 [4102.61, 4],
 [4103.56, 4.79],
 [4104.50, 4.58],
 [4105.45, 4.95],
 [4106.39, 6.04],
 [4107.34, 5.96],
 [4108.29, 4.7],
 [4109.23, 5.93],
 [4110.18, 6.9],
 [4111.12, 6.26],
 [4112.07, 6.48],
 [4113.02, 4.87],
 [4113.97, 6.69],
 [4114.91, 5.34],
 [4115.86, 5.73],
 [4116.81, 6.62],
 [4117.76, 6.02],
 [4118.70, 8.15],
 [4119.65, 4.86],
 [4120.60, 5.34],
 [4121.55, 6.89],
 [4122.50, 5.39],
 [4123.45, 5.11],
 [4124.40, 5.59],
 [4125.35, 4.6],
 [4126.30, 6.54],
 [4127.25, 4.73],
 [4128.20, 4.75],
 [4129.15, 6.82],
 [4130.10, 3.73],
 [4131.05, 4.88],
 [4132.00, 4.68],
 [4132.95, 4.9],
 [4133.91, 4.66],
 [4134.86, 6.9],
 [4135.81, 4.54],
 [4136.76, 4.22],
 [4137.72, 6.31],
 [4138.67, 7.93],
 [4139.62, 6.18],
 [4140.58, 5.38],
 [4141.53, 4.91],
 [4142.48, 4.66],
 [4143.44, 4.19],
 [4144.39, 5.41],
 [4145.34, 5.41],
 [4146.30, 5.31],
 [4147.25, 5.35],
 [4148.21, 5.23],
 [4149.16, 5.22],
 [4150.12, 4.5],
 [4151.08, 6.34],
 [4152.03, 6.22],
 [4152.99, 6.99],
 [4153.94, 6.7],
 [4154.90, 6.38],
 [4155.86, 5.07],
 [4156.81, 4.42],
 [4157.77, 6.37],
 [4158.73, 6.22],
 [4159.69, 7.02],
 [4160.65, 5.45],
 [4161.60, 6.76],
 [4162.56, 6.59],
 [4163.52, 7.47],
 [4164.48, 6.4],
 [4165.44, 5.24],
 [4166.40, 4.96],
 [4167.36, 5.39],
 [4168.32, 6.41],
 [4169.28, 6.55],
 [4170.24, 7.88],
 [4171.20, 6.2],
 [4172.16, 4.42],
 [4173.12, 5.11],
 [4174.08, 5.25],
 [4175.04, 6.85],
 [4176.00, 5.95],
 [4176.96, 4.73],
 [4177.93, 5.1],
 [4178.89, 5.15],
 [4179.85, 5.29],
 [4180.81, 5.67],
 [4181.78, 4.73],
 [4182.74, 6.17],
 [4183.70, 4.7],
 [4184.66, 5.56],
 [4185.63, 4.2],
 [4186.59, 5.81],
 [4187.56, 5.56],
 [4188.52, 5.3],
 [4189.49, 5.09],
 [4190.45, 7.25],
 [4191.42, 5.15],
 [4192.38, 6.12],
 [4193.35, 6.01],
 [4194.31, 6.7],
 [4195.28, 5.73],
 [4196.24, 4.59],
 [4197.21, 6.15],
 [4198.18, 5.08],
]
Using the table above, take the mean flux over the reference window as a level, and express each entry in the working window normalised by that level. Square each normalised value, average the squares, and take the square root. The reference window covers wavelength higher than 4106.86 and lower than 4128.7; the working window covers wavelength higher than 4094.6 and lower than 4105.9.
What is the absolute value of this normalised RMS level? 0.79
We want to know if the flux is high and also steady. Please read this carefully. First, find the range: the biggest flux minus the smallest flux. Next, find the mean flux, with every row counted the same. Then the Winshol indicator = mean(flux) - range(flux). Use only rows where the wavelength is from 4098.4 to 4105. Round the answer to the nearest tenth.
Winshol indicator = 3.1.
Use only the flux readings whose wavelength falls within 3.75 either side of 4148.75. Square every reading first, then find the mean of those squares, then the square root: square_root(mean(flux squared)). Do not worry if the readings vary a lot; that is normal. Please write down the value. 5.48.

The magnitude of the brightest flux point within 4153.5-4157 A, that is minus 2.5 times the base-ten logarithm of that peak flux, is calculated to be -2.07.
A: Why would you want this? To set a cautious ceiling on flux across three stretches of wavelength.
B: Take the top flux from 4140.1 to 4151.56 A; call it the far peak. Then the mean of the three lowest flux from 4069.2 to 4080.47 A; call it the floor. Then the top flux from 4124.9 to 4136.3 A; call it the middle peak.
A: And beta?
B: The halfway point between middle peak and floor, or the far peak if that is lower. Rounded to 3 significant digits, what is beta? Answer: 5.76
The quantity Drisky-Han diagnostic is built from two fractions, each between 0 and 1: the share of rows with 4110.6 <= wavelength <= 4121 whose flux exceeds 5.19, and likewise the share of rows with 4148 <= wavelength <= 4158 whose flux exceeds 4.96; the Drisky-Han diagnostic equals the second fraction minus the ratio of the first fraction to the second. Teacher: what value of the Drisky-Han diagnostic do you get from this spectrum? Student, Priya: -0.18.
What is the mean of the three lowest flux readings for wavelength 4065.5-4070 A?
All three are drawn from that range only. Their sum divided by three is 5.0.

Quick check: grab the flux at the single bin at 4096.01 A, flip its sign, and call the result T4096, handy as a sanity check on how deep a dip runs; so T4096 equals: -5.2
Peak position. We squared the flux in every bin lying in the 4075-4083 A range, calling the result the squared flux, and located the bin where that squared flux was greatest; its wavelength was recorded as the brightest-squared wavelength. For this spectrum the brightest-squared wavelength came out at 4080.94 A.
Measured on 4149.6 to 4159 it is 4152.99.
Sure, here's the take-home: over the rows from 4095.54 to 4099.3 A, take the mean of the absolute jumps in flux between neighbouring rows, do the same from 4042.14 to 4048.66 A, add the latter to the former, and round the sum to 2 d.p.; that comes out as 1.39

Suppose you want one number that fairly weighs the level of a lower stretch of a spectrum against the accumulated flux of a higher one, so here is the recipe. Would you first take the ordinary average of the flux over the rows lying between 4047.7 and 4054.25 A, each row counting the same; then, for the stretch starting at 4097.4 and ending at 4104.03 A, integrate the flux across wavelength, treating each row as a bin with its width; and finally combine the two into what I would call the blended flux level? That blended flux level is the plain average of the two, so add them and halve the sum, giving 17.5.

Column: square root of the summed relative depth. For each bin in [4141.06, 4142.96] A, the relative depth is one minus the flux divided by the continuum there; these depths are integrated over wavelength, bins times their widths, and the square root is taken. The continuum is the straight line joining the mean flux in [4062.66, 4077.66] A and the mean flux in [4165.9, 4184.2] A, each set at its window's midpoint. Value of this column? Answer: 0.50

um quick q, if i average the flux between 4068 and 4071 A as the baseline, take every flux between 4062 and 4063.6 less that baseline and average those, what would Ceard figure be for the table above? -0.8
